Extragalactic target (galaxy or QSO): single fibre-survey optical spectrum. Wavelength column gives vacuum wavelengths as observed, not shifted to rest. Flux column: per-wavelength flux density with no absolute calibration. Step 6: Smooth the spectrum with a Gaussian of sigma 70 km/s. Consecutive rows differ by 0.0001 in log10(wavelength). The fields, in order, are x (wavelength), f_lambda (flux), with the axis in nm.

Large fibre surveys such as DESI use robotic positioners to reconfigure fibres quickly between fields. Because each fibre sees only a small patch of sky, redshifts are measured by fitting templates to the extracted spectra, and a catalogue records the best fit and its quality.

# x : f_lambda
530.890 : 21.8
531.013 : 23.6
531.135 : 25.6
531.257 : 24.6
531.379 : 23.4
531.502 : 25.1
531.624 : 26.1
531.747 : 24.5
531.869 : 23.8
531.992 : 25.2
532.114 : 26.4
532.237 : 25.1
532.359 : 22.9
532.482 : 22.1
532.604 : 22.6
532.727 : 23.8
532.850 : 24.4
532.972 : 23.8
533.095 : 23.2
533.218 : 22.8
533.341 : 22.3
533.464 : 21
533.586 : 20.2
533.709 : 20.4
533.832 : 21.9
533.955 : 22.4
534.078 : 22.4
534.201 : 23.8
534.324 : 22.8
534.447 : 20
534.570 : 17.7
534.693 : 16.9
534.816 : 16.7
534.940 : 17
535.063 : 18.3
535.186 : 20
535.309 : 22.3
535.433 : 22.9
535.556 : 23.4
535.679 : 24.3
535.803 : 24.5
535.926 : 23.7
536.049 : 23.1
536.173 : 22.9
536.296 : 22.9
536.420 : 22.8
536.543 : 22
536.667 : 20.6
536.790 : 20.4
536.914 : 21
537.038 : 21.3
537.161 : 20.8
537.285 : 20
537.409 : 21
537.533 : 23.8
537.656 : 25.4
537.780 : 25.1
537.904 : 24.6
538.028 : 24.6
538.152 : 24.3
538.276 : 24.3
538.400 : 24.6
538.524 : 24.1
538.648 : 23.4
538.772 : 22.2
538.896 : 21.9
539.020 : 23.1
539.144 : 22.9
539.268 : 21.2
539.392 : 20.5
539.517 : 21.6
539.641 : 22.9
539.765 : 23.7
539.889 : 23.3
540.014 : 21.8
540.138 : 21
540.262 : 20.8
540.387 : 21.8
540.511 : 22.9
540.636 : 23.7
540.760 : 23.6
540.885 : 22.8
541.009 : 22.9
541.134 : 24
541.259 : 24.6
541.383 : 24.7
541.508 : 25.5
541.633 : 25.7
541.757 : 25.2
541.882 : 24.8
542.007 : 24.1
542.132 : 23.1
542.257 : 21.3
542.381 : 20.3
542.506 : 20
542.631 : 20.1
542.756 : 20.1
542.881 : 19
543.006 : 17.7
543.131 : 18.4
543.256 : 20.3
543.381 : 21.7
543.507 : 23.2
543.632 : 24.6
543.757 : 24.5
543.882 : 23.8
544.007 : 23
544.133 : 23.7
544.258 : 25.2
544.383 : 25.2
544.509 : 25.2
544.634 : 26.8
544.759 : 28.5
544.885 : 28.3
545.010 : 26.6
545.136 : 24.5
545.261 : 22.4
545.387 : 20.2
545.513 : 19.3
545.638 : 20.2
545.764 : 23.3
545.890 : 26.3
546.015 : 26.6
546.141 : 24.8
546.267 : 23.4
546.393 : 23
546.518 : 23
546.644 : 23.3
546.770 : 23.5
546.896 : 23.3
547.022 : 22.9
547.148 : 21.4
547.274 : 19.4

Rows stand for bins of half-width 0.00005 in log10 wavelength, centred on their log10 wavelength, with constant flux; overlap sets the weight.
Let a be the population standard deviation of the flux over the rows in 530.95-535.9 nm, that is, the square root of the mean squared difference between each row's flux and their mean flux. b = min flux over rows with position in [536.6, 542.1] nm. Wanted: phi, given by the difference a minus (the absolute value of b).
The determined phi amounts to -17.5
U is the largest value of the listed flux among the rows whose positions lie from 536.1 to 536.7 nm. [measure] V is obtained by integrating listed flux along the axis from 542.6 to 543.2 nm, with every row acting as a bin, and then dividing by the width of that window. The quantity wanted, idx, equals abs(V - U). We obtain 3.88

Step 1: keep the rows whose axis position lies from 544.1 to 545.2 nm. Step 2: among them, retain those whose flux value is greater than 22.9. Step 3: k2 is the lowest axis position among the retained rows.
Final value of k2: 544.133 nm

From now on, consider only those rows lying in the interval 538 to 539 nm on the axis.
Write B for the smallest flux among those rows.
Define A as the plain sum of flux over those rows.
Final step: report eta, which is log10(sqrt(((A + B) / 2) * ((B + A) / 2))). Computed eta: 2.024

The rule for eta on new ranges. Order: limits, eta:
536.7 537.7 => 1.986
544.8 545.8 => 2.009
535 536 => 1.995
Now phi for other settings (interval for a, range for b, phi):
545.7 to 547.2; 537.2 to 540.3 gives -18.6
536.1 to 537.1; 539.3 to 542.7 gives -19.0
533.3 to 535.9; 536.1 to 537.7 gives -17.6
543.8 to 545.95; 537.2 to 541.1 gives -17.4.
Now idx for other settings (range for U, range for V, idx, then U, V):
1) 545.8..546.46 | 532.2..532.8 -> 3.35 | 26.6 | 23.3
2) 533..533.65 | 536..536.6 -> 0.46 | 23.2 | 22.7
